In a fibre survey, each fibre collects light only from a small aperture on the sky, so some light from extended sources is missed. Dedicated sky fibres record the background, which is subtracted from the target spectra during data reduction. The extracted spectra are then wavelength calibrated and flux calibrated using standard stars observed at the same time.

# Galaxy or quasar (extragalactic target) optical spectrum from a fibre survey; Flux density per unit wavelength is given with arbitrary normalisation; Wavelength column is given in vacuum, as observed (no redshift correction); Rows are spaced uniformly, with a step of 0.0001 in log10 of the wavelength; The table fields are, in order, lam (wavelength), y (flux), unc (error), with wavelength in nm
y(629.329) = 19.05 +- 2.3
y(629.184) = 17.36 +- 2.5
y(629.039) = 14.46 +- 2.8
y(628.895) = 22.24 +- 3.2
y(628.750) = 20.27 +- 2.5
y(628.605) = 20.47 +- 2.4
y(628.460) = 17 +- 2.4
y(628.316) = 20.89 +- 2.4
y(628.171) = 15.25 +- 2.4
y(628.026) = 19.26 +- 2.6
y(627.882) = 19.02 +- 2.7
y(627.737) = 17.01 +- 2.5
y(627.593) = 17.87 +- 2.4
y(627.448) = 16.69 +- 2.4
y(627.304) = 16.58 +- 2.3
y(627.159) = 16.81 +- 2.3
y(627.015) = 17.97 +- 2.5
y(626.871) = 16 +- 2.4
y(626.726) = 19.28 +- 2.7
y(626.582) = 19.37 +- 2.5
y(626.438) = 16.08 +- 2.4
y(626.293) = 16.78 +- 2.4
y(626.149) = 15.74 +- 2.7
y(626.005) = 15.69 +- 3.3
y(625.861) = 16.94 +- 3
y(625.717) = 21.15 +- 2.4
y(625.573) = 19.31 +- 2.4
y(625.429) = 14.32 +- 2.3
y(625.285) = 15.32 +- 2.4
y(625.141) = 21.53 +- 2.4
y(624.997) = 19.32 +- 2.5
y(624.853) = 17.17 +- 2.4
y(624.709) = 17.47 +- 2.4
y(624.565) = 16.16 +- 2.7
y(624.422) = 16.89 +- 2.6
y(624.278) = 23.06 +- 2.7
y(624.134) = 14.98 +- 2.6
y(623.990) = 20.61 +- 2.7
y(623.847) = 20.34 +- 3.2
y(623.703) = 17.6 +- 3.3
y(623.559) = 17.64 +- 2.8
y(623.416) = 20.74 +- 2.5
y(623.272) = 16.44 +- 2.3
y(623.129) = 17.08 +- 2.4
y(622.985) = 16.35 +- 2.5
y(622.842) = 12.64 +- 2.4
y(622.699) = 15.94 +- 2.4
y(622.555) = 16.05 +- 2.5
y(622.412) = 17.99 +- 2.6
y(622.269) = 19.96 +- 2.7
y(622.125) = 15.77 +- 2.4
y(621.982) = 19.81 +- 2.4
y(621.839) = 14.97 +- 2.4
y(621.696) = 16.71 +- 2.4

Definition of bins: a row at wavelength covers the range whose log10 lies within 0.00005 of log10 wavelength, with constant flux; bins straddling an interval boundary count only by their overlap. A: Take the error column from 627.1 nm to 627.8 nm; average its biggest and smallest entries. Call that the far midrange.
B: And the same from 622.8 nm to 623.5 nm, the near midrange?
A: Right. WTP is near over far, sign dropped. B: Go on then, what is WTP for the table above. 1.00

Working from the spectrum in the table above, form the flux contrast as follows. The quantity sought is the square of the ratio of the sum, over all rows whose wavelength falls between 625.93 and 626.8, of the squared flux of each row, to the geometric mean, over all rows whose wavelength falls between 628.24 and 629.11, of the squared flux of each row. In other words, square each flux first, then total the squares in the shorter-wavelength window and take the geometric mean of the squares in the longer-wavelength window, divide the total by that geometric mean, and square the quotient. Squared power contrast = 24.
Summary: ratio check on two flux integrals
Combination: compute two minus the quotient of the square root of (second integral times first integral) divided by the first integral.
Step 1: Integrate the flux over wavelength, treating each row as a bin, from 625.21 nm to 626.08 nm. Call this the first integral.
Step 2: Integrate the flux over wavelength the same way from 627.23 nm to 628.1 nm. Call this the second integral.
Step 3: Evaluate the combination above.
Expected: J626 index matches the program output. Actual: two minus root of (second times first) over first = 0.98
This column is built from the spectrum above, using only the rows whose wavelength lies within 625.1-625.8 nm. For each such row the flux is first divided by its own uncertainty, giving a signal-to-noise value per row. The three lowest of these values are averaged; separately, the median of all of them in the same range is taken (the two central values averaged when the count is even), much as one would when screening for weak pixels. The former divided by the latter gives 0.86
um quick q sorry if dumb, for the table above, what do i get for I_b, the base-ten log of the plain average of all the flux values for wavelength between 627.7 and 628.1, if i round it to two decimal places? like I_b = 1.27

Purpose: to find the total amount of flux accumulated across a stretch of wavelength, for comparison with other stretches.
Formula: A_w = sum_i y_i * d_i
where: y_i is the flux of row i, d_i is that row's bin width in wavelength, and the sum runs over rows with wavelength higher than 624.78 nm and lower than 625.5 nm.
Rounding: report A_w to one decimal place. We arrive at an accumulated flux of 12.6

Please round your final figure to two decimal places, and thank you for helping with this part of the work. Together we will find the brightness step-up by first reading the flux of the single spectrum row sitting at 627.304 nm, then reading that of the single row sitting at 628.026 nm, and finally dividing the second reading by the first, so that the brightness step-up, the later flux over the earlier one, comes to 1.16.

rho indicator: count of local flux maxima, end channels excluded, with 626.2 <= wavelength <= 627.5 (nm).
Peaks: 2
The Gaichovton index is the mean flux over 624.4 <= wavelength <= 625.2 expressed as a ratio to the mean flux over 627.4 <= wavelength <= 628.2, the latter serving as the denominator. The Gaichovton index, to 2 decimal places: 1.03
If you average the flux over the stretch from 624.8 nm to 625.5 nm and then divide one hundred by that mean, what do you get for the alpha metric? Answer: 5.70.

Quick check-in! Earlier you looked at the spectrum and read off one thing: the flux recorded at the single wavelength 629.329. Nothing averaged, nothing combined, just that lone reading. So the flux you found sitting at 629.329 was 19.05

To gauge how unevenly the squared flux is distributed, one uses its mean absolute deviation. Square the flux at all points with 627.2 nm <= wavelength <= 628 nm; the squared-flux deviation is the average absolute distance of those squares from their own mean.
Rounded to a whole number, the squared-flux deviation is 29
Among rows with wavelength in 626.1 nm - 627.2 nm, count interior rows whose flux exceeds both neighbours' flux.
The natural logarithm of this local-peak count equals 1.1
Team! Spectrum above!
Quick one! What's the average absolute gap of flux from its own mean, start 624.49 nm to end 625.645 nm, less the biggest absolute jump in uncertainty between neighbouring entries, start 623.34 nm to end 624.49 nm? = 1.4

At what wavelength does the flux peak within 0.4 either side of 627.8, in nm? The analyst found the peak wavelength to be 628.026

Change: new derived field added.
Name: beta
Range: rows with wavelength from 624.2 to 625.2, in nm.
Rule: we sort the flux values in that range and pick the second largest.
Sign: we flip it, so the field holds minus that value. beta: -21.5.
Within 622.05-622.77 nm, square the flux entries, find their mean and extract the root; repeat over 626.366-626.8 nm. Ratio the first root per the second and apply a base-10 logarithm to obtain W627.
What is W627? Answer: -0.027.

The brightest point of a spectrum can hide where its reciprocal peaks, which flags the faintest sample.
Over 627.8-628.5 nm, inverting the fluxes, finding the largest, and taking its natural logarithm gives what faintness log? -2.725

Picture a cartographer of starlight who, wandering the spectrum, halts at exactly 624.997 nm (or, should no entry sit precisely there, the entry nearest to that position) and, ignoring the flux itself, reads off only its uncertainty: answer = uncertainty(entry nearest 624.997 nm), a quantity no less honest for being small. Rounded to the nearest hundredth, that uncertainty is 2.50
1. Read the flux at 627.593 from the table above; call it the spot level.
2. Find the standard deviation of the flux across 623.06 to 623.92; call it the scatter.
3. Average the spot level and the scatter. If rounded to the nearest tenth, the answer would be 9.8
